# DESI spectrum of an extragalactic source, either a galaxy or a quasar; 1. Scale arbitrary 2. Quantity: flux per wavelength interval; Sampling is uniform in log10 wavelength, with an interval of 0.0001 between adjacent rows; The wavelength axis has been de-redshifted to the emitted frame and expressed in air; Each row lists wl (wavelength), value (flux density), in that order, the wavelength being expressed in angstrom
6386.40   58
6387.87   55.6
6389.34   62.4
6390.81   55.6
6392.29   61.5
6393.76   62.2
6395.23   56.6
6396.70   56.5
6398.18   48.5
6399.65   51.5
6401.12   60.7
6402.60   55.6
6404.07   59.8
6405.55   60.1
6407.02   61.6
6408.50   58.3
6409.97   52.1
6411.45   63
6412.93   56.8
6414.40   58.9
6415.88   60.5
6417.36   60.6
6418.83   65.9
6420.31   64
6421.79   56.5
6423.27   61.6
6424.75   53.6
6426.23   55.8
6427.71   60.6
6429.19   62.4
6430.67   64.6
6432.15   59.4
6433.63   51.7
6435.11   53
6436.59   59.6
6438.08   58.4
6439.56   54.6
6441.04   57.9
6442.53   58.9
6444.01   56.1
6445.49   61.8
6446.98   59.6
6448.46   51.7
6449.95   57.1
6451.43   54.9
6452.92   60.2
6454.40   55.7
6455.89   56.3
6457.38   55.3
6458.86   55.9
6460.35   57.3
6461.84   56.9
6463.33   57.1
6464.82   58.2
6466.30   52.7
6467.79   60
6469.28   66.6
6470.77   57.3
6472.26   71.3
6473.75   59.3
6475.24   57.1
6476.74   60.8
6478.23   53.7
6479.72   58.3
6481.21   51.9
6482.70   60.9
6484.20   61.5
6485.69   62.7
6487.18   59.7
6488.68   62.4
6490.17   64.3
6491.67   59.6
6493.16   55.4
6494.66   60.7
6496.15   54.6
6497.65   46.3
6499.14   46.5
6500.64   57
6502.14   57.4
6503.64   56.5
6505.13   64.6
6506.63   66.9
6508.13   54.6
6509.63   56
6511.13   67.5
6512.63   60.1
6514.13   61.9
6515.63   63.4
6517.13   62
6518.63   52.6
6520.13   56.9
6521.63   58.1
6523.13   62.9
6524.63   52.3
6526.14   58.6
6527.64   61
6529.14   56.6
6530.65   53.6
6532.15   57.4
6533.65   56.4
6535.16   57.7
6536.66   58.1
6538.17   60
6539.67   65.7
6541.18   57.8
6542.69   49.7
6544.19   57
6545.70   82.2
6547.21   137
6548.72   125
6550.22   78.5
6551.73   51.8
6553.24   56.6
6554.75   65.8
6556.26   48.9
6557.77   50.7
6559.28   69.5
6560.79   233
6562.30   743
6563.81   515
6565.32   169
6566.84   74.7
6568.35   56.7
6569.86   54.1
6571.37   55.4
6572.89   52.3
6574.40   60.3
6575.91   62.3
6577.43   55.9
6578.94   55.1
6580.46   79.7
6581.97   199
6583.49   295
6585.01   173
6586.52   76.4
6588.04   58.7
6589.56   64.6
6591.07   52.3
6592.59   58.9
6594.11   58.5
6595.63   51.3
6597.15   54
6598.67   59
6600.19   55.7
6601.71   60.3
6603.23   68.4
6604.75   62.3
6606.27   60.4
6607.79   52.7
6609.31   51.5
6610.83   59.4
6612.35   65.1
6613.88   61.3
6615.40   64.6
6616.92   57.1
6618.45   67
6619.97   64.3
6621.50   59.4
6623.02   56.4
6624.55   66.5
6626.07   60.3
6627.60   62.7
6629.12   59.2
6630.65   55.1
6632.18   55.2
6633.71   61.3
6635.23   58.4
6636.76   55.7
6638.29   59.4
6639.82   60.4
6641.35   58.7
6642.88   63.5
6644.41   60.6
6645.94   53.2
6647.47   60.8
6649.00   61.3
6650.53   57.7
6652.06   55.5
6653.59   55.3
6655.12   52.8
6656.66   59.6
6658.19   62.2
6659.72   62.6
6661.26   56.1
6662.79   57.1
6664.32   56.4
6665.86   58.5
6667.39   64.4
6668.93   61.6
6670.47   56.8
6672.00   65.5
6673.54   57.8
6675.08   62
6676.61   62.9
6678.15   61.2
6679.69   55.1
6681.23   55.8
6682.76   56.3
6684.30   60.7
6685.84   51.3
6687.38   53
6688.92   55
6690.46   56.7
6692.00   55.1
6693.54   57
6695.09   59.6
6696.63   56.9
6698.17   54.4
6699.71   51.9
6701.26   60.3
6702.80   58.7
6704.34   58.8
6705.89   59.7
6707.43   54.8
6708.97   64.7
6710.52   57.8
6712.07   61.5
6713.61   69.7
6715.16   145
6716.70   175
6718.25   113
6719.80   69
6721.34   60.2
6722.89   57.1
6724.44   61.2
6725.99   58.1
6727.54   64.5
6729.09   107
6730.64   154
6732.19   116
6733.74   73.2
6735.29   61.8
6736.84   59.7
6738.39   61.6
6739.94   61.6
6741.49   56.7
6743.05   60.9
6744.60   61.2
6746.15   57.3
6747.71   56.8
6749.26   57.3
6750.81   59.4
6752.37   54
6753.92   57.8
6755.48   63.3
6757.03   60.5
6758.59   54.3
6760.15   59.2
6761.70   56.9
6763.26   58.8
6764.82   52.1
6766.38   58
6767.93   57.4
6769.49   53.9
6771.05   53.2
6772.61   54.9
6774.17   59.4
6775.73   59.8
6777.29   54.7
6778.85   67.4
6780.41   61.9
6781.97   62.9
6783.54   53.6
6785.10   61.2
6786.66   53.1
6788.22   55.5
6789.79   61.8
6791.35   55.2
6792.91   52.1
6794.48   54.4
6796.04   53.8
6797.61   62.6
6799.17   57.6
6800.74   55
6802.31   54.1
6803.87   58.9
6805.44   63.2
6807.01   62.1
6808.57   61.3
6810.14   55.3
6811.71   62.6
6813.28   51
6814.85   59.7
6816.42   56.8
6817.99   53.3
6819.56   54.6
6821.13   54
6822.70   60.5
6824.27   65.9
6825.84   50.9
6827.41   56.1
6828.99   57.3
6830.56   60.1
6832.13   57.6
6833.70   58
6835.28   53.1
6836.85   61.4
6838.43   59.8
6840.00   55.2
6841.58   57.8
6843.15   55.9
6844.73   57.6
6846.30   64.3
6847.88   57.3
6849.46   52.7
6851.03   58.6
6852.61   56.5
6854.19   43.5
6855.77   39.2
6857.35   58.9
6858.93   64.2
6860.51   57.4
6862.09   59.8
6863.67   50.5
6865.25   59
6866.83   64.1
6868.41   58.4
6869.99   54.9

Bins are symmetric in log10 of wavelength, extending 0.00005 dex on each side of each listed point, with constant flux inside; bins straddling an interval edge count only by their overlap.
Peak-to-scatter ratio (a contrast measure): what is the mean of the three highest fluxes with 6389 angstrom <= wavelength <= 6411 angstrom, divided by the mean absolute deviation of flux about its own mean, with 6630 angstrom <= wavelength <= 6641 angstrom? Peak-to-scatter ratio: 28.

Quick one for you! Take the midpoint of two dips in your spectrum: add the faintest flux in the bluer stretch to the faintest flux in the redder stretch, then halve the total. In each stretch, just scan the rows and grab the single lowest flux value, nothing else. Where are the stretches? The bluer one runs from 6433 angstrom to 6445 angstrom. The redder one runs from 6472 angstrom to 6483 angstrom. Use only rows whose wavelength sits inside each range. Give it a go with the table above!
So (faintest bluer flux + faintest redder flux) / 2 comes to 51.8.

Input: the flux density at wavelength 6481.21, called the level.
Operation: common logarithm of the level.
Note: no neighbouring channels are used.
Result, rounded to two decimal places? 1.72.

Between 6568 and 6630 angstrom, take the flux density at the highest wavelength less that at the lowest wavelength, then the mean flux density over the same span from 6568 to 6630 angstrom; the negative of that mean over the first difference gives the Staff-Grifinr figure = -29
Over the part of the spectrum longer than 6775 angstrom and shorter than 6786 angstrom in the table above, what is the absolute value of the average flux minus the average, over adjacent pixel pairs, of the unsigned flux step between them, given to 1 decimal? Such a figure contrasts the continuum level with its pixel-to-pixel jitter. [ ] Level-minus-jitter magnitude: 53.3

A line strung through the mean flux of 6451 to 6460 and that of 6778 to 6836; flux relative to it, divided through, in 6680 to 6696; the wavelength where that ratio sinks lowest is 6685.84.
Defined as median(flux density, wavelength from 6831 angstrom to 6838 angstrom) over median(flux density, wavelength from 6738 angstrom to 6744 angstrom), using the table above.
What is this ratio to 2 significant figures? 0.94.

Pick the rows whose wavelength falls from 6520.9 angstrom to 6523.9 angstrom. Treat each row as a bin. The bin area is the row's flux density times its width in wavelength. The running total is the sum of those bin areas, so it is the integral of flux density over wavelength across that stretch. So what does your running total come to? 182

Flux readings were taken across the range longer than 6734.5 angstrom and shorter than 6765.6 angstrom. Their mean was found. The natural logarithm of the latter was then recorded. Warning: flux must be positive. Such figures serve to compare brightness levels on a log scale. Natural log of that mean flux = 4.07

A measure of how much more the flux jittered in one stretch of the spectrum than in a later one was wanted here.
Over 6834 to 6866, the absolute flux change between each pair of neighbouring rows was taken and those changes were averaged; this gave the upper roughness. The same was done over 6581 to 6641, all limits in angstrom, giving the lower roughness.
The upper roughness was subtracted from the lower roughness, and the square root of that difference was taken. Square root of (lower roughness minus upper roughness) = 2.6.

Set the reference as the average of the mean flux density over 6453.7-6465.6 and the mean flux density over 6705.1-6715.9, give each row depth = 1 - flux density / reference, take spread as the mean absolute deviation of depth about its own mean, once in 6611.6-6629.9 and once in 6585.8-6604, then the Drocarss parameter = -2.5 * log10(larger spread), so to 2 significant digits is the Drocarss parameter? 2.8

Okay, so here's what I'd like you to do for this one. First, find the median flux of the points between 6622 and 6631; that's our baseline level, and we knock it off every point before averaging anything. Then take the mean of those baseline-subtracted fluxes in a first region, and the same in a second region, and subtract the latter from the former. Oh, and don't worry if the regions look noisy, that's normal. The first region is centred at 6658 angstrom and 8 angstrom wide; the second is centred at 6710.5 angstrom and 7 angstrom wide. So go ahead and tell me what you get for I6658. -3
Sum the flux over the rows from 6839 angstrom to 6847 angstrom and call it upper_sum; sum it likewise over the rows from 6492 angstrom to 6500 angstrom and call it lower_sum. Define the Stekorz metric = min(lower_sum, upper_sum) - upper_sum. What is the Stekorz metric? -27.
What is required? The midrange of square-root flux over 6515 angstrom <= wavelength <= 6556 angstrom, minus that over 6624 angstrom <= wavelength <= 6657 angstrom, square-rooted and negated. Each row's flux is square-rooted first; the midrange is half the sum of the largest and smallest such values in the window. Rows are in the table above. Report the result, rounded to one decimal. -1.3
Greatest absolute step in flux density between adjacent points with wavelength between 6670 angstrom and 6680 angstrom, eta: 8.7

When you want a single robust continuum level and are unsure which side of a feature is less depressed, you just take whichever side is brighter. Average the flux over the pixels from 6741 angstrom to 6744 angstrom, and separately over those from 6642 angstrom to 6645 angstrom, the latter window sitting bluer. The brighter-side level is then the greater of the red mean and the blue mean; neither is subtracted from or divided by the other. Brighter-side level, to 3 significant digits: 62.0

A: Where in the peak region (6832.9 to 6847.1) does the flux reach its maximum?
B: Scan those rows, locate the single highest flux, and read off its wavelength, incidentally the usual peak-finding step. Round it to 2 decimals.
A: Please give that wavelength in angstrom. 6846.30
